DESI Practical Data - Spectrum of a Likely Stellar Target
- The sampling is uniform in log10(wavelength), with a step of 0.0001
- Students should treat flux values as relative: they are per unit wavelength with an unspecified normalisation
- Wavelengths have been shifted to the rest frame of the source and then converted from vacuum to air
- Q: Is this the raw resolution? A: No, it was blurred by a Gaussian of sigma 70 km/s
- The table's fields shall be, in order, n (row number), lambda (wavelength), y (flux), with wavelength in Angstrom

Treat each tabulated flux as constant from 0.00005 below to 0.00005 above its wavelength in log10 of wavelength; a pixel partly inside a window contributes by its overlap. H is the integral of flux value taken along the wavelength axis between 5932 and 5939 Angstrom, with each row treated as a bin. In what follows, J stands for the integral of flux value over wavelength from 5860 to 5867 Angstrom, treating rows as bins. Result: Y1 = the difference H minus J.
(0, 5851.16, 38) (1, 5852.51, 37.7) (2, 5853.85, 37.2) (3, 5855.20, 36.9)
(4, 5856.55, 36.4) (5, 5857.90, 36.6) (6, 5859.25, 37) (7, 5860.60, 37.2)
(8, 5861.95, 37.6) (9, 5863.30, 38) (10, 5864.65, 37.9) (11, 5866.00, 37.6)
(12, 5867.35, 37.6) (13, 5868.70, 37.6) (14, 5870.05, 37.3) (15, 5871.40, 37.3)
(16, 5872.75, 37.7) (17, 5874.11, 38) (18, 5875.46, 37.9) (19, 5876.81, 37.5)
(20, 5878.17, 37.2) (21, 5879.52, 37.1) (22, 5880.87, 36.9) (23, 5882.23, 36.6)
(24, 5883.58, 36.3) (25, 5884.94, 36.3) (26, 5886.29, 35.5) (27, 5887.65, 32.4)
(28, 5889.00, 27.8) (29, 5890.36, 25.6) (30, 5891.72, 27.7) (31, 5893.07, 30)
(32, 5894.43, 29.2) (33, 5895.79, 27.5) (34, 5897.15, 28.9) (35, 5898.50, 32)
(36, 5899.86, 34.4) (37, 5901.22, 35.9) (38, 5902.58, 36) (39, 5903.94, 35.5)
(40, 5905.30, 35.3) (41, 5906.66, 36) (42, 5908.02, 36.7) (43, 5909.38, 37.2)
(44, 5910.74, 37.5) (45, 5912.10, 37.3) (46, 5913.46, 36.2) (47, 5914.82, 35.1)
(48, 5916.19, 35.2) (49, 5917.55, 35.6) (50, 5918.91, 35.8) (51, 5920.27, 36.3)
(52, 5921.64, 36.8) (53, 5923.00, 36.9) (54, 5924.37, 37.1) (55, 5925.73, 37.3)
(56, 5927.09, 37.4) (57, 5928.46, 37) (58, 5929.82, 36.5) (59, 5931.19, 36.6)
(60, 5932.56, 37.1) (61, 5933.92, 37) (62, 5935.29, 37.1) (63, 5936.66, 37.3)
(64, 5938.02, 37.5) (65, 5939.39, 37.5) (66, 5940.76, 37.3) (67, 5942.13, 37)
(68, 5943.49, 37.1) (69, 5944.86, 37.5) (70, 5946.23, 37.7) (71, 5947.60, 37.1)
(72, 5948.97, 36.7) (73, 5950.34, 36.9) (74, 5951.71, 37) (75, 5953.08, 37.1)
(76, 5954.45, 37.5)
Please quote -3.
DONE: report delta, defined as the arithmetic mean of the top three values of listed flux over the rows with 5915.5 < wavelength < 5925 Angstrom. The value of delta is 36.9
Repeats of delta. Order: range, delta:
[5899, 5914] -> 37.3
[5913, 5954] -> 37.6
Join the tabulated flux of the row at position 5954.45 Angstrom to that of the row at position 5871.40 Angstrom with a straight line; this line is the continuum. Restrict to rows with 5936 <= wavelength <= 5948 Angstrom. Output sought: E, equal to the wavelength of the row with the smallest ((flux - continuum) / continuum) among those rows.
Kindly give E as 5942.13 Angstrom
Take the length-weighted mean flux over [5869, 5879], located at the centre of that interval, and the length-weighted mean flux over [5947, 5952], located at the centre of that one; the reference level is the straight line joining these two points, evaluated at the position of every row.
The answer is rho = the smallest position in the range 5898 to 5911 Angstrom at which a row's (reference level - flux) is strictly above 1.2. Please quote 5898.50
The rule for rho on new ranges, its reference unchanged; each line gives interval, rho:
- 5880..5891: 5886.29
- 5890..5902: 5890.36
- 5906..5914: 5906.66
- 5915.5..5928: 5916.19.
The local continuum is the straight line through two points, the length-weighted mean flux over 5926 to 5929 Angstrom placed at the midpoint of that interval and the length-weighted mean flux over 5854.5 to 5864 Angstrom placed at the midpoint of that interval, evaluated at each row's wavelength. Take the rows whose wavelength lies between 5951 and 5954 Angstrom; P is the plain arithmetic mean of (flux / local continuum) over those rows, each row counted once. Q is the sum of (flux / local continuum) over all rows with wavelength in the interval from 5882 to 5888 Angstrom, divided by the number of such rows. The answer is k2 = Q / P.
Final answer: 0.96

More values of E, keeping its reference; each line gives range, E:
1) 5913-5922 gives 5914.82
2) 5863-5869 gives 5868.70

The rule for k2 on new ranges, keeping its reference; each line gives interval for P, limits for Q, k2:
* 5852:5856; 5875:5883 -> 1.00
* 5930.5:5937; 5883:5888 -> 0.95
